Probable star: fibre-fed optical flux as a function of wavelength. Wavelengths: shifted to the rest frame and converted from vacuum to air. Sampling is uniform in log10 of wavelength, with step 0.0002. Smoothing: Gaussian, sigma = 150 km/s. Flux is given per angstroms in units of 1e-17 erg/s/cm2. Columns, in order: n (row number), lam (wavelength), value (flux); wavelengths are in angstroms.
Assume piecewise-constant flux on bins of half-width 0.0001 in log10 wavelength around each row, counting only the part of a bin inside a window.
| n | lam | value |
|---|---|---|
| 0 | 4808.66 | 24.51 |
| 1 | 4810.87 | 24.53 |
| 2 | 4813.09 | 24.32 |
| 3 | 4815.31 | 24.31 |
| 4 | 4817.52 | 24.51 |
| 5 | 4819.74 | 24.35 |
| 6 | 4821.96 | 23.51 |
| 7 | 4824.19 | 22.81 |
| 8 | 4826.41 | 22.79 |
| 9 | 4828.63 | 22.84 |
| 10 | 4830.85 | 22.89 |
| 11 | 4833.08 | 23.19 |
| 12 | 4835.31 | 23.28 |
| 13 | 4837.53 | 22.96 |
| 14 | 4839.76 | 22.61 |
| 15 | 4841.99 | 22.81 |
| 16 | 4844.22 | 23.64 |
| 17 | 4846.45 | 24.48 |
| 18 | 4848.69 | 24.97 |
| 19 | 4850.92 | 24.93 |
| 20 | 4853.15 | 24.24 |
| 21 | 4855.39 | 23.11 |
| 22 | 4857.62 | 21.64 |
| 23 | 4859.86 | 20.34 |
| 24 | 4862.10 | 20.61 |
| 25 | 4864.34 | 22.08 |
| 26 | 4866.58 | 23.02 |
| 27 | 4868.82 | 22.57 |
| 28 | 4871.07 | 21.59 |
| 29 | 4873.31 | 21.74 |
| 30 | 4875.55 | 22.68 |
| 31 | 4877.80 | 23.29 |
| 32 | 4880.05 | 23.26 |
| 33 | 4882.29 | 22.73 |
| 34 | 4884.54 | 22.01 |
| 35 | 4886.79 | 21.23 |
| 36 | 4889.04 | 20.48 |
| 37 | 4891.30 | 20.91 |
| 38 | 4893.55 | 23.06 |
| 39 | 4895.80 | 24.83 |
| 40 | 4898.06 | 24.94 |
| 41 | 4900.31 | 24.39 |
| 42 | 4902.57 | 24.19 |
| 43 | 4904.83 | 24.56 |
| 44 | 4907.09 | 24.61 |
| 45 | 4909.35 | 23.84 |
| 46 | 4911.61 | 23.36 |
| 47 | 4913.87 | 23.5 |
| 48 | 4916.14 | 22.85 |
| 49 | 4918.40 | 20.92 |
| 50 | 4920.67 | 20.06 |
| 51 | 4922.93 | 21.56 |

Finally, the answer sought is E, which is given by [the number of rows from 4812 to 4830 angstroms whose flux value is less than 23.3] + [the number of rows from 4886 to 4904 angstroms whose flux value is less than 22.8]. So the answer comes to 6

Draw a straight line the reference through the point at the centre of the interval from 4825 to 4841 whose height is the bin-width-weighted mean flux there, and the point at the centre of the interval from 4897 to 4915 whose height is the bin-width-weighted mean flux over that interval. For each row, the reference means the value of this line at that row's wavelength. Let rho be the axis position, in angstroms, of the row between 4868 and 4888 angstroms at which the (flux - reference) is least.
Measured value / 4886.79 angstroms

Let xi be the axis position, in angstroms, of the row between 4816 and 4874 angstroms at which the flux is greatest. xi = 4848.69 angstroms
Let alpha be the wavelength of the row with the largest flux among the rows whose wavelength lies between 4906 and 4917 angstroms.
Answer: 4907.09 angstroms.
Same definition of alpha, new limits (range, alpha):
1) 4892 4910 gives 4898.06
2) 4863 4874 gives 4866.58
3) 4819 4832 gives 4819.74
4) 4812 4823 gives 4817.52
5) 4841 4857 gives 4848.69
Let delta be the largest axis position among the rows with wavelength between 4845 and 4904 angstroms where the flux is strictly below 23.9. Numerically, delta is 4893.55 angstroms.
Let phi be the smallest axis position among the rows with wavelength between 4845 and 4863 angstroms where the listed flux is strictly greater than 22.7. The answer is 4846.45 angstroms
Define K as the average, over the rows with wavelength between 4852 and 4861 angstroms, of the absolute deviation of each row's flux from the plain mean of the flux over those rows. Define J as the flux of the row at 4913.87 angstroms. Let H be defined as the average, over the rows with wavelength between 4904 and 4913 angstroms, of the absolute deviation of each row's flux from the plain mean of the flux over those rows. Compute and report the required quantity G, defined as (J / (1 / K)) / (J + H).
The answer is 1.31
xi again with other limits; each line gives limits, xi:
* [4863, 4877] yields 4866.58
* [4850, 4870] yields 4850.92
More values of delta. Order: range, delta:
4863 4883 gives 4882.29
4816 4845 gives 4844.22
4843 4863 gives 4862.10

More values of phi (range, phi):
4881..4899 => 4882.29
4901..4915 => 4902.57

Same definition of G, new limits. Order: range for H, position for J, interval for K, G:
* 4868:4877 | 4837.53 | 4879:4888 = 0.67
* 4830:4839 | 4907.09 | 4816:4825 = 0.63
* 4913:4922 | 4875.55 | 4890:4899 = 1.37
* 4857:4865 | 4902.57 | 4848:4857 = 0.62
